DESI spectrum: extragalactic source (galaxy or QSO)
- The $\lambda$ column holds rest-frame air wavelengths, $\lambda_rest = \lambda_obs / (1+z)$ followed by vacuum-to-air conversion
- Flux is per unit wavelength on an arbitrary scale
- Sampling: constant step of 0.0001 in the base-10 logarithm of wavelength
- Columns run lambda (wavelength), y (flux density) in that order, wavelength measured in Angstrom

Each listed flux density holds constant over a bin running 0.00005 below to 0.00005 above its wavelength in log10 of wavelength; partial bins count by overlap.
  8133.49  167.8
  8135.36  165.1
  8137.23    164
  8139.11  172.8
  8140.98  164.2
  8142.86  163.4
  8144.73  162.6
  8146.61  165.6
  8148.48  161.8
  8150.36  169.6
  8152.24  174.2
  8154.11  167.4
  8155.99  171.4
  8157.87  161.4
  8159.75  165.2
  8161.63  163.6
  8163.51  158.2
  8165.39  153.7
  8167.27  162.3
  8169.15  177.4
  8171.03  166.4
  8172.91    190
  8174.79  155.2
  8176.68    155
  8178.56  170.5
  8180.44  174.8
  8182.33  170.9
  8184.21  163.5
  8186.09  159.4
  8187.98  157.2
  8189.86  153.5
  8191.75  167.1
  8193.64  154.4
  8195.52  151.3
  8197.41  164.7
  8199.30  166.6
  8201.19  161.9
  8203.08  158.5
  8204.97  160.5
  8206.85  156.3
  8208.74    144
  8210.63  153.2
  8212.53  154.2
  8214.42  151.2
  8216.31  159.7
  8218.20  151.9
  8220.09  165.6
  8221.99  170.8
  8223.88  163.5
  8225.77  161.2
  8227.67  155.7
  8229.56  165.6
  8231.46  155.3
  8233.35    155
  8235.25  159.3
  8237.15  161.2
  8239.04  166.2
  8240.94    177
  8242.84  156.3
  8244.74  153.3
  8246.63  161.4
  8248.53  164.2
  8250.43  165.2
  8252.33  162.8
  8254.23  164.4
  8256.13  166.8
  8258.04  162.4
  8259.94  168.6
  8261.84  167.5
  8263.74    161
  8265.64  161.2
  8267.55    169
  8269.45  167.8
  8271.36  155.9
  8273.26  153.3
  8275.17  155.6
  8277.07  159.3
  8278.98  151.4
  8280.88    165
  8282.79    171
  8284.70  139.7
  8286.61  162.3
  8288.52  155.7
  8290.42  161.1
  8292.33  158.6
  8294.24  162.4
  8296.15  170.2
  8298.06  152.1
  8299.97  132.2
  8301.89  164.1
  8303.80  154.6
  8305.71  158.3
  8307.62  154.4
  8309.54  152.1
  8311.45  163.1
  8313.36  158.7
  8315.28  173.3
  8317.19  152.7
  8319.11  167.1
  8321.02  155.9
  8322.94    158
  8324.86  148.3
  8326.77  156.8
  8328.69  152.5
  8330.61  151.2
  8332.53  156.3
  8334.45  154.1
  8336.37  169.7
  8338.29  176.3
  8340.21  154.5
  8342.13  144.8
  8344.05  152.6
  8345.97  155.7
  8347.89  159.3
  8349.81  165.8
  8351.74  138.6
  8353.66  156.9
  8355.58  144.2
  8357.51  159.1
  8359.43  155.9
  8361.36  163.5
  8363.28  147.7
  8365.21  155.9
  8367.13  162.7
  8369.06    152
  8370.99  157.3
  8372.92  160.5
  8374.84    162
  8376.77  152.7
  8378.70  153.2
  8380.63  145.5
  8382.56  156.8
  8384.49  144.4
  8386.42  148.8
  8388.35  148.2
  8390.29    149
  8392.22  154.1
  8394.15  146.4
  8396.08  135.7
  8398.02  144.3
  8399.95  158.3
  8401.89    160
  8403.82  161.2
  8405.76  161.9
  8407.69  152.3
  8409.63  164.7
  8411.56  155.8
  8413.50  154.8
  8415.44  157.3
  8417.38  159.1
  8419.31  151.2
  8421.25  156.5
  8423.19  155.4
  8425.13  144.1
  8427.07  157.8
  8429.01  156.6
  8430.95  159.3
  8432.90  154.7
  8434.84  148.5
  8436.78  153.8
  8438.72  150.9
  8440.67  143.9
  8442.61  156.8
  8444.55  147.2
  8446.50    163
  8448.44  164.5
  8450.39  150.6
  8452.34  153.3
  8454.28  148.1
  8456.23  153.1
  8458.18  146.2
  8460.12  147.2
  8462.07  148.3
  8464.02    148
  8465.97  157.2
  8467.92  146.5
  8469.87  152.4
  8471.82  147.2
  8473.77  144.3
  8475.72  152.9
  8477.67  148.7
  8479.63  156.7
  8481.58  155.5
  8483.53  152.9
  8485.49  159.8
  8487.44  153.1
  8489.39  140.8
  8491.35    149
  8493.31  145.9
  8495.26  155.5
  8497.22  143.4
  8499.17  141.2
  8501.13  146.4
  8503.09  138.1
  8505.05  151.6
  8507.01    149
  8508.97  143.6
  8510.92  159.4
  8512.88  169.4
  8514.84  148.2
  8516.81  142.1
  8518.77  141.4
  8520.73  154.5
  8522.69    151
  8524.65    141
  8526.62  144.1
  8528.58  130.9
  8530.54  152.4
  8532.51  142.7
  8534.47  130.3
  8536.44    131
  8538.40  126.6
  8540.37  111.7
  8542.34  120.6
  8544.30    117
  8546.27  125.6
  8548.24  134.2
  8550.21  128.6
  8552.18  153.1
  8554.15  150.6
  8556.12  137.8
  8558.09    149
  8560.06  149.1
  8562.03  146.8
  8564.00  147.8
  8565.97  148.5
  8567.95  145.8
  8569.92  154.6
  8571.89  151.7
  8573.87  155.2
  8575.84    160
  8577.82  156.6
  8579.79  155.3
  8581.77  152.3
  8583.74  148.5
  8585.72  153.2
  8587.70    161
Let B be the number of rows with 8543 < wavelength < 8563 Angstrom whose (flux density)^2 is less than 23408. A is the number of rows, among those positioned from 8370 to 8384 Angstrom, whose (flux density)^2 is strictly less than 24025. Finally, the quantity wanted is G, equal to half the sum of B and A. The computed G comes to 6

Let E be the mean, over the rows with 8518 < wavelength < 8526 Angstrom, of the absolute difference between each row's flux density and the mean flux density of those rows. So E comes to 5.8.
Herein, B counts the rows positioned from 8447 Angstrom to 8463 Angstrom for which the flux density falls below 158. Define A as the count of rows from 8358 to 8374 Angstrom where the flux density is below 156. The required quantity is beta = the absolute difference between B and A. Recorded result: 3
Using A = 4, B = 7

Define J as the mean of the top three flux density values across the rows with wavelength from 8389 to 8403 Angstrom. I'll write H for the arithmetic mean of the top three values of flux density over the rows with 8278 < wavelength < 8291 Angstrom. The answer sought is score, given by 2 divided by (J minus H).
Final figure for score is -0.2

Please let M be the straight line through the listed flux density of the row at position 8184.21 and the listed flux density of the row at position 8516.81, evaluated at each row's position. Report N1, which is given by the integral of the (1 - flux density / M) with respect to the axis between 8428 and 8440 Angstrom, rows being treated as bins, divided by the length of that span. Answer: -0.043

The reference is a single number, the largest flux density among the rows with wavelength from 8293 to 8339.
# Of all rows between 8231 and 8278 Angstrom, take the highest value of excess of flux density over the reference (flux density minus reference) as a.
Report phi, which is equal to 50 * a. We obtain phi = 35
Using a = 0.7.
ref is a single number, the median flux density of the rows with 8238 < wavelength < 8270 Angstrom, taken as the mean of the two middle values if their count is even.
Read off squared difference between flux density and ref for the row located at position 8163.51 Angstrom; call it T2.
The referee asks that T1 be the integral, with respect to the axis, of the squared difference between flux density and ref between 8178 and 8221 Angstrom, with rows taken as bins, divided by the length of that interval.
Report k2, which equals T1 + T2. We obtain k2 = 117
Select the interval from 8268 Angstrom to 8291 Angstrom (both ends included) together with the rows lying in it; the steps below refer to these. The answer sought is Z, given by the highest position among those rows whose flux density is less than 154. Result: 8284.70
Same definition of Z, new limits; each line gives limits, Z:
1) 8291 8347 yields 8344.05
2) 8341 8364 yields 8363.28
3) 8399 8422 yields 8419.31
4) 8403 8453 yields 8452.34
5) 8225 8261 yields 8244.74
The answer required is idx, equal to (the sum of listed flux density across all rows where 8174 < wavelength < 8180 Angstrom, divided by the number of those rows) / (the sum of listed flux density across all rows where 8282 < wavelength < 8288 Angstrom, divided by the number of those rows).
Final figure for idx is 1.02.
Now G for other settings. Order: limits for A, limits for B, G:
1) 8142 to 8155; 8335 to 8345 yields 1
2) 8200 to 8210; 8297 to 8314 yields 2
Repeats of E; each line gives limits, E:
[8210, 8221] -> 4.5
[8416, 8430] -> 3.8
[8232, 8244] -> 6.1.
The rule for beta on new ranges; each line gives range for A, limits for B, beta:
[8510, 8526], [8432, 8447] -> 1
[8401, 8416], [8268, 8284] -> 1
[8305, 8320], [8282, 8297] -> 1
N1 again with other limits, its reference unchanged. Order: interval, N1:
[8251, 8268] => -0.038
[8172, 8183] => -0.033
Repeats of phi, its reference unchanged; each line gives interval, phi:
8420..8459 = -590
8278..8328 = -150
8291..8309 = -305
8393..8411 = -580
